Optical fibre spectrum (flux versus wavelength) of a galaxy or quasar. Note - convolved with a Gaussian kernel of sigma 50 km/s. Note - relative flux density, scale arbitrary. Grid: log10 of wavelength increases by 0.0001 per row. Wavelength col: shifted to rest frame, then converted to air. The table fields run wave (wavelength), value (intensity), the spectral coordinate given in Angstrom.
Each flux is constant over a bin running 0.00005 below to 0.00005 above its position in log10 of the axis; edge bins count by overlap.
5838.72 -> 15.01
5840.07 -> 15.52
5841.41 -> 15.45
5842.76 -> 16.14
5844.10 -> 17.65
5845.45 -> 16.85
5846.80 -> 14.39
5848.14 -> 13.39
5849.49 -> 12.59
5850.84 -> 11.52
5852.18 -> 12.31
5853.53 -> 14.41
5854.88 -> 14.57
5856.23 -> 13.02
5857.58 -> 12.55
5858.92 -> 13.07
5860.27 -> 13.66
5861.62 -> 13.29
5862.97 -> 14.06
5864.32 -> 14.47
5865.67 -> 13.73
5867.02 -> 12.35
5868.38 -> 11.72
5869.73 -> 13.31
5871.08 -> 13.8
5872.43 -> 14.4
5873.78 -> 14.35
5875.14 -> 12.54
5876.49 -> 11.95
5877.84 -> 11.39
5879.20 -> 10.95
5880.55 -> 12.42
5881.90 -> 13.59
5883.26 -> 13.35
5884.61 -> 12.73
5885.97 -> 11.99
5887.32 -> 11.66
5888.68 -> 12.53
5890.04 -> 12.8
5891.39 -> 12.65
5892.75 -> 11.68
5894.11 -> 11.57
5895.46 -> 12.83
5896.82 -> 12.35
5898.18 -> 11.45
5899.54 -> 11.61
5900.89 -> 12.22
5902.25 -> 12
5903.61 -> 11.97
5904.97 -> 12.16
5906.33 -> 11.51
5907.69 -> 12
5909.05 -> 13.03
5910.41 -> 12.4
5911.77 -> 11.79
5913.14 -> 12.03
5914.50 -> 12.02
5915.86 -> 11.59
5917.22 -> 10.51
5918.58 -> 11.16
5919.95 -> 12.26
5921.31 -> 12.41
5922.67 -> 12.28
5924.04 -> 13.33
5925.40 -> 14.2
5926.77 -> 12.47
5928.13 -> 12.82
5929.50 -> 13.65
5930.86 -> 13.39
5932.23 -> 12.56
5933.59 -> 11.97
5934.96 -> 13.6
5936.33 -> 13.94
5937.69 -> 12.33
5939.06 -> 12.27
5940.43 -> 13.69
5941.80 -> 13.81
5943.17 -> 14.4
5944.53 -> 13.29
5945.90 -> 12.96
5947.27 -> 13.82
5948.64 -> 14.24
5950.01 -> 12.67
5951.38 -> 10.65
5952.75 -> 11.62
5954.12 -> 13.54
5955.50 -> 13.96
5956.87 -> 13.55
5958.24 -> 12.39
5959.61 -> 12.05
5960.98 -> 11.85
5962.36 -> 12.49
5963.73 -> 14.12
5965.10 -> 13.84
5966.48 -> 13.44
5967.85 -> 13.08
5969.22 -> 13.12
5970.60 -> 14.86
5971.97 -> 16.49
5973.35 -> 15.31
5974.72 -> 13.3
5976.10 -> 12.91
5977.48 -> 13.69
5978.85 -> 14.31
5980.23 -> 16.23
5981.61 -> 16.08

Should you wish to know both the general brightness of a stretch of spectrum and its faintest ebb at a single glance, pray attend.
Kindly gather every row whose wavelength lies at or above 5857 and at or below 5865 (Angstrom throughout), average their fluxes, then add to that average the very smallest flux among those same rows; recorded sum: 26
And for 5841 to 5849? 29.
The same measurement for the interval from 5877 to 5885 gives 23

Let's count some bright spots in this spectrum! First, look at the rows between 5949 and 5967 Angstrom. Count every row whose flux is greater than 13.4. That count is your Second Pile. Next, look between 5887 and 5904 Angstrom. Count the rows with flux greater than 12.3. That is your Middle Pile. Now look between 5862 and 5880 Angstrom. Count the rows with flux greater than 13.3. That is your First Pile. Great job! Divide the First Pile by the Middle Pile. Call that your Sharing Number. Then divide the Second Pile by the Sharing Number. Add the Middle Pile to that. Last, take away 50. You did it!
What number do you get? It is -41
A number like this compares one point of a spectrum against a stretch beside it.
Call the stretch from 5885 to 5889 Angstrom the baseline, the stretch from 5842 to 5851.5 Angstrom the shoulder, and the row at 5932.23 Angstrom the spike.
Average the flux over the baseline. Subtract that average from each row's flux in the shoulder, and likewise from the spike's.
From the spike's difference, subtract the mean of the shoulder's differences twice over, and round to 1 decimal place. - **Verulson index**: -4.7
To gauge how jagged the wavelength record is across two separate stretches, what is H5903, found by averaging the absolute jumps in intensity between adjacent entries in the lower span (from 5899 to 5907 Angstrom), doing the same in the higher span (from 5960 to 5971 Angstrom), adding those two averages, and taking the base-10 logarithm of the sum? 0.03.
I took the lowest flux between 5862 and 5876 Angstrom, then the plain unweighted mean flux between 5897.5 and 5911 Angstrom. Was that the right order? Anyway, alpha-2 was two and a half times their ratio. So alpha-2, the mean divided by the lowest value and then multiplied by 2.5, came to 2.57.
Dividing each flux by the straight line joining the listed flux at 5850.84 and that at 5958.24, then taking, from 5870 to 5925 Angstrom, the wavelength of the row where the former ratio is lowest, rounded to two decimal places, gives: 5917.22 Angstrom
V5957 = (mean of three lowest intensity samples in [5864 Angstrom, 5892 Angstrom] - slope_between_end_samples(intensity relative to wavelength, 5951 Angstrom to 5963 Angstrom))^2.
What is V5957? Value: 125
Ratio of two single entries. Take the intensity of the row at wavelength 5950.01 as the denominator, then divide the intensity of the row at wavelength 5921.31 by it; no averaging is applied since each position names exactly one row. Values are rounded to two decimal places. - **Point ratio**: 0.98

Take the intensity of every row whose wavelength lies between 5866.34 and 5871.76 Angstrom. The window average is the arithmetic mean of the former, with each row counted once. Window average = 12.8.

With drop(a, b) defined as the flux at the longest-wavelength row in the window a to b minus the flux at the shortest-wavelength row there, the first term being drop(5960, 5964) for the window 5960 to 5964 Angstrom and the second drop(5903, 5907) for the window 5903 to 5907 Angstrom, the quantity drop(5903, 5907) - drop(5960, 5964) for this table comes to -2.7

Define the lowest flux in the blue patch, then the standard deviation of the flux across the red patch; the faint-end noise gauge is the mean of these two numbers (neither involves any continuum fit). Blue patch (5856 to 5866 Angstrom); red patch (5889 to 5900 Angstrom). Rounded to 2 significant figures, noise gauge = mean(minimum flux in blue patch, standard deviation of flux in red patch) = 6.6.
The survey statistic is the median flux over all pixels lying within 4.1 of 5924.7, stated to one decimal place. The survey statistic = 12.6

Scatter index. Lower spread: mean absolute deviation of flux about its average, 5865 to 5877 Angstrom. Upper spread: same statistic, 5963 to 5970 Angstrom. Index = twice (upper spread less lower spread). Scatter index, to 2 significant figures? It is -1.0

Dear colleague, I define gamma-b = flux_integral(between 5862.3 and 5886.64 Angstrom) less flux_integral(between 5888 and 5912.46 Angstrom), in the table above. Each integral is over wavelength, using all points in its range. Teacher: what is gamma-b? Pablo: 18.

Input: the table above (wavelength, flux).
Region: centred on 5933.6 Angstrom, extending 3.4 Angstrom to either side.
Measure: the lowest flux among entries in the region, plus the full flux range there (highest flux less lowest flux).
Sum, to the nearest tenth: 13.9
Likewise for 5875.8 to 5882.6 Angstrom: 13.6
